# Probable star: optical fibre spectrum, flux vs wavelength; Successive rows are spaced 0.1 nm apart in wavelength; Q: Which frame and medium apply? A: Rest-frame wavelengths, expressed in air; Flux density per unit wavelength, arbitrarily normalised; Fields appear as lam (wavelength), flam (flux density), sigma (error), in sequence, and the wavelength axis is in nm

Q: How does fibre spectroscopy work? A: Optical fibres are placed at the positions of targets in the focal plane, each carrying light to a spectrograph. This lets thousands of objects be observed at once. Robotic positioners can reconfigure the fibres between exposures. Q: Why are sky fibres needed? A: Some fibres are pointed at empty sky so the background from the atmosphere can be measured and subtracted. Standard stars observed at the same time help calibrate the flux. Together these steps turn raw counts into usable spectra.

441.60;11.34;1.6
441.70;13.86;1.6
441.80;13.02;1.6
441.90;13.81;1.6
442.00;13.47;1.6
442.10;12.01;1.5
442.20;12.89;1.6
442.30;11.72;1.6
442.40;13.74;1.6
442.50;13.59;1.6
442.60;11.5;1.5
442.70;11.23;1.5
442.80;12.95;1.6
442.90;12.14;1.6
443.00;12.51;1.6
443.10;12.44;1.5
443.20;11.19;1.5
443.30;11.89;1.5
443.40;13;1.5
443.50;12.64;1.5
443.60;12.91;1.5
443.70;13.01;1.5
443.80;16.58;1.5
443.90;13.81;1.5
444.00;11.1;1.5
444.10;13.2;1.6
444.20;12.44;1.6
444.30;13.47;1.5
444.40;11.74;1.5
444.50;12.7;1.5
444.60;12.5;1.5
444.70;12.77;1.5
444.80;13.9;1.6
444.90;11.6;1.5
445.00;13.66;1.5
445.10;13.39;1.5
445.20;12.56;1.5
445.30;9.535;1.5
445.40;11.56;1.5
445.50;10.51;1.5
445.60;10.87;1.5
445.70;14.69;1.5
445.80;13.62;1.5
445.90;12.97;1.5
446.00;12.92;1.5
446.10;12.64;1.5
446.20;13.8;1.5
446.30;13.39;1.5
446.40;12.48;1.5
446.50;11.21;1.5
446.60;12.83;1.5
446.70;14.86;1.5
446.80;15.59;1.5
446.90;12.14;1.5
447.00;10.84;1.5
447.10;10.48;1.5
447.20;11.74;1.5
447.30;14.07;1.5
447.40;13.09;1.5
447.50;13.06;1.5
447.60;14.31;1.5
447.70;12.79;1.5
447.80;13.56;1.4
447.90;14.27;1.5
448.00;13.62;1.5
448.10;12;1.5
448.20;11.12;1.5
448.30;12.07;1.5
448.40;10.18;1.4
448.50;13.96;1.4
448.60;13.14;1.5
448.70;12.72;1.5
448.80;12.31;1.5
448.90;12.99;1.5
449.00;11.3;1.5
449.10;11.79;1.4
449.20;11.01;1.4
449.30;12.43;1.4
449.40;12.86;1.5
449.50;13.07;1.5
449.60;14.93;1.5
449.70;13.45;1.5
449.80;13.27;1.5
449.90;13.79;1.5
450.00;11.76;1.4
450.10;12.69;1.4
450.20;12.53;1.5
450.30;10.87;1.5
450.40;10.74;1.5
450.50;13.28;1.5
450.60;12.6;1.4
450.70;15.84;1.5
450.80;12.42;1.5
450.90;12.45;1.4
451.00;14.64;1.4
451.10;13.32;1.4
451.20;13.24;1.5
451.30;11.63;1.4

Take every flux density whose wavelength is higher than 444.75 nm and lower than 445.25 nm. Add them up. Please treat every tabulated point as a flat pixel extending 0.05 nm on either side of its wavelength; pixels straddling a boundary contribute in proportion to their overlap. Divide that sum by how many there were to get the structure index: 13.0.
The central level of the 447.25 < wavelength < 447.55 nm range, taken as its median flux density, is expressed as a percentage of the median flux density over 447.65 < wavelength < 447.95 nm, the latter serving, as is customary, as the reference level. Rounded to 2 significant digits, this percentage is 97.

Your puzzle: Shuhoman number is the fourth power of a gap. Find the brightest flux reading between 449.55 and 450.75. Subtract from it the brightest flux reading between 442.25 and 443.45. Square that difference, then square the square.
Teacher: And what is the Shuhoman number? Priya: 19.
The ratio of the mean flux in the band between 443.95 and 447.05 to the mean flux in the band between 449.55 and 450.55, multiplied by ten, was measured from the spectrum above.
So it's 9.9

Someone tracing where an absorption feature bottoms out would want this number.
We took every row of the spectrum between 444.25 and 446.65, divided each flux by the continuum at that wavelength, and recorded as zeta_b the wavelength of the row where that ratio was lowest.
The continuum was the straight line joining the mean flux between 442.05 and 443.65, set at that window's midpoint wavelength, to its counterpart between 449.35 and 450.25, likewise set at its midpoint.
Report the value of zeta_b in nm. 445.30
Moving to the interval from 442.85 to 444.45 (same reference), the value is 444.00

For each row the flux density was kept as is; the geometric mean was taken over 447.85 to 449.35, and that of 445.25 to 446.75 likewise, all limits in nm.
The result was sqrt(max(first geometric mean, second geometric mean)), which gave 3.53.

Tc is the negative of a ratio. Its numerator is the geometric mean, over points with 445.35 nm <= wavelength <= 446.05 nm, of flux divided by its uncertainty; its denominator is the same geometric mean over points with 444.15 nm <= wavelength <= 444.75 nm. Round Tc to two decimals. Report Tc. -0.99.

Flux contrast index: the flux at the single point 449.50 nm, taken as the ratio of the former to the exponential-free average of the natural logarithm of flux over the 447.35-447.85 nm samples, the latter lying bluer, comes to 5.04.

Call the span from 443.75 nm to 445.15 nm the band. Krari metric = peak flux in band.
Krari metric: 16.58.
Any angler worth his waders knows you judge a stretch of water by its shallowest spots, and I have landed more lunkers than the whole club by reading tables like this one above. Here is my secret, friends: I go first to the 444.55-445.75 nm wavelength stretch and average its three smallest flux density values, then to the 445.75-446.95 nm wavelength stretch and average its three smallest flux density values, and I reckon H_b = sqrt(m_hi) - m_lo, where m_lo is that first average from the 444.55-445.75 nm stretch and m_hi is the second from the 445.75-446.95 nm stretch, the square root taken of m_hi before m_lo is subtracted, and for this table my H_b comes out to -6.8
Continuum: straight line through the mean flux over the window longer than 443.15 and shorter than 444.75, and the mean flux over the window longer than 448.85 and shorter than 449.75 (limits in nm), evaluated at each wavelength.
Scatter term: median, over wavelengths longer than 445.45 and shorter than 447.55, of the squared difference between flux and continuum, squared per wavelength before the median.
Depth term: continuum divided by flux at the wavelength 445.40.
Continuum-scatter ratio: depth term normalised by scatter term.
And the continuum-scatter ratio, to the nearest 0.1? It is 1.2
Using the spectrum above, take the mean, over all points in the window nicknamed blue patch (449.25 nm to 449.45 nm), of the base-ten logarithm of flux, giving 1.10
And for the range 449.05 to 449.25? 1.06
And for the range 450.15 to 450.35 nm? 1.07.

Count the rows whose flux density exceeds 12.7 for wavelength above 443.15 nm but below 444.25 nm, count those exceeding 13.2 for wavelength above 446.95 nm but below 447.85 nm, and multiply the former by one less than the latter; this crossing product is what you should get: 12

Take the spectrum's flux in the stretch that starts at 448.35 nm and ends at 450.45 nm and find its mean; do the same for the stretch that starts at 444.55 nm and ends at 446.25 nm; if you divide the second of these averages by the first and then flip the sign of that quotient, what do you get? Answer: -1.01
